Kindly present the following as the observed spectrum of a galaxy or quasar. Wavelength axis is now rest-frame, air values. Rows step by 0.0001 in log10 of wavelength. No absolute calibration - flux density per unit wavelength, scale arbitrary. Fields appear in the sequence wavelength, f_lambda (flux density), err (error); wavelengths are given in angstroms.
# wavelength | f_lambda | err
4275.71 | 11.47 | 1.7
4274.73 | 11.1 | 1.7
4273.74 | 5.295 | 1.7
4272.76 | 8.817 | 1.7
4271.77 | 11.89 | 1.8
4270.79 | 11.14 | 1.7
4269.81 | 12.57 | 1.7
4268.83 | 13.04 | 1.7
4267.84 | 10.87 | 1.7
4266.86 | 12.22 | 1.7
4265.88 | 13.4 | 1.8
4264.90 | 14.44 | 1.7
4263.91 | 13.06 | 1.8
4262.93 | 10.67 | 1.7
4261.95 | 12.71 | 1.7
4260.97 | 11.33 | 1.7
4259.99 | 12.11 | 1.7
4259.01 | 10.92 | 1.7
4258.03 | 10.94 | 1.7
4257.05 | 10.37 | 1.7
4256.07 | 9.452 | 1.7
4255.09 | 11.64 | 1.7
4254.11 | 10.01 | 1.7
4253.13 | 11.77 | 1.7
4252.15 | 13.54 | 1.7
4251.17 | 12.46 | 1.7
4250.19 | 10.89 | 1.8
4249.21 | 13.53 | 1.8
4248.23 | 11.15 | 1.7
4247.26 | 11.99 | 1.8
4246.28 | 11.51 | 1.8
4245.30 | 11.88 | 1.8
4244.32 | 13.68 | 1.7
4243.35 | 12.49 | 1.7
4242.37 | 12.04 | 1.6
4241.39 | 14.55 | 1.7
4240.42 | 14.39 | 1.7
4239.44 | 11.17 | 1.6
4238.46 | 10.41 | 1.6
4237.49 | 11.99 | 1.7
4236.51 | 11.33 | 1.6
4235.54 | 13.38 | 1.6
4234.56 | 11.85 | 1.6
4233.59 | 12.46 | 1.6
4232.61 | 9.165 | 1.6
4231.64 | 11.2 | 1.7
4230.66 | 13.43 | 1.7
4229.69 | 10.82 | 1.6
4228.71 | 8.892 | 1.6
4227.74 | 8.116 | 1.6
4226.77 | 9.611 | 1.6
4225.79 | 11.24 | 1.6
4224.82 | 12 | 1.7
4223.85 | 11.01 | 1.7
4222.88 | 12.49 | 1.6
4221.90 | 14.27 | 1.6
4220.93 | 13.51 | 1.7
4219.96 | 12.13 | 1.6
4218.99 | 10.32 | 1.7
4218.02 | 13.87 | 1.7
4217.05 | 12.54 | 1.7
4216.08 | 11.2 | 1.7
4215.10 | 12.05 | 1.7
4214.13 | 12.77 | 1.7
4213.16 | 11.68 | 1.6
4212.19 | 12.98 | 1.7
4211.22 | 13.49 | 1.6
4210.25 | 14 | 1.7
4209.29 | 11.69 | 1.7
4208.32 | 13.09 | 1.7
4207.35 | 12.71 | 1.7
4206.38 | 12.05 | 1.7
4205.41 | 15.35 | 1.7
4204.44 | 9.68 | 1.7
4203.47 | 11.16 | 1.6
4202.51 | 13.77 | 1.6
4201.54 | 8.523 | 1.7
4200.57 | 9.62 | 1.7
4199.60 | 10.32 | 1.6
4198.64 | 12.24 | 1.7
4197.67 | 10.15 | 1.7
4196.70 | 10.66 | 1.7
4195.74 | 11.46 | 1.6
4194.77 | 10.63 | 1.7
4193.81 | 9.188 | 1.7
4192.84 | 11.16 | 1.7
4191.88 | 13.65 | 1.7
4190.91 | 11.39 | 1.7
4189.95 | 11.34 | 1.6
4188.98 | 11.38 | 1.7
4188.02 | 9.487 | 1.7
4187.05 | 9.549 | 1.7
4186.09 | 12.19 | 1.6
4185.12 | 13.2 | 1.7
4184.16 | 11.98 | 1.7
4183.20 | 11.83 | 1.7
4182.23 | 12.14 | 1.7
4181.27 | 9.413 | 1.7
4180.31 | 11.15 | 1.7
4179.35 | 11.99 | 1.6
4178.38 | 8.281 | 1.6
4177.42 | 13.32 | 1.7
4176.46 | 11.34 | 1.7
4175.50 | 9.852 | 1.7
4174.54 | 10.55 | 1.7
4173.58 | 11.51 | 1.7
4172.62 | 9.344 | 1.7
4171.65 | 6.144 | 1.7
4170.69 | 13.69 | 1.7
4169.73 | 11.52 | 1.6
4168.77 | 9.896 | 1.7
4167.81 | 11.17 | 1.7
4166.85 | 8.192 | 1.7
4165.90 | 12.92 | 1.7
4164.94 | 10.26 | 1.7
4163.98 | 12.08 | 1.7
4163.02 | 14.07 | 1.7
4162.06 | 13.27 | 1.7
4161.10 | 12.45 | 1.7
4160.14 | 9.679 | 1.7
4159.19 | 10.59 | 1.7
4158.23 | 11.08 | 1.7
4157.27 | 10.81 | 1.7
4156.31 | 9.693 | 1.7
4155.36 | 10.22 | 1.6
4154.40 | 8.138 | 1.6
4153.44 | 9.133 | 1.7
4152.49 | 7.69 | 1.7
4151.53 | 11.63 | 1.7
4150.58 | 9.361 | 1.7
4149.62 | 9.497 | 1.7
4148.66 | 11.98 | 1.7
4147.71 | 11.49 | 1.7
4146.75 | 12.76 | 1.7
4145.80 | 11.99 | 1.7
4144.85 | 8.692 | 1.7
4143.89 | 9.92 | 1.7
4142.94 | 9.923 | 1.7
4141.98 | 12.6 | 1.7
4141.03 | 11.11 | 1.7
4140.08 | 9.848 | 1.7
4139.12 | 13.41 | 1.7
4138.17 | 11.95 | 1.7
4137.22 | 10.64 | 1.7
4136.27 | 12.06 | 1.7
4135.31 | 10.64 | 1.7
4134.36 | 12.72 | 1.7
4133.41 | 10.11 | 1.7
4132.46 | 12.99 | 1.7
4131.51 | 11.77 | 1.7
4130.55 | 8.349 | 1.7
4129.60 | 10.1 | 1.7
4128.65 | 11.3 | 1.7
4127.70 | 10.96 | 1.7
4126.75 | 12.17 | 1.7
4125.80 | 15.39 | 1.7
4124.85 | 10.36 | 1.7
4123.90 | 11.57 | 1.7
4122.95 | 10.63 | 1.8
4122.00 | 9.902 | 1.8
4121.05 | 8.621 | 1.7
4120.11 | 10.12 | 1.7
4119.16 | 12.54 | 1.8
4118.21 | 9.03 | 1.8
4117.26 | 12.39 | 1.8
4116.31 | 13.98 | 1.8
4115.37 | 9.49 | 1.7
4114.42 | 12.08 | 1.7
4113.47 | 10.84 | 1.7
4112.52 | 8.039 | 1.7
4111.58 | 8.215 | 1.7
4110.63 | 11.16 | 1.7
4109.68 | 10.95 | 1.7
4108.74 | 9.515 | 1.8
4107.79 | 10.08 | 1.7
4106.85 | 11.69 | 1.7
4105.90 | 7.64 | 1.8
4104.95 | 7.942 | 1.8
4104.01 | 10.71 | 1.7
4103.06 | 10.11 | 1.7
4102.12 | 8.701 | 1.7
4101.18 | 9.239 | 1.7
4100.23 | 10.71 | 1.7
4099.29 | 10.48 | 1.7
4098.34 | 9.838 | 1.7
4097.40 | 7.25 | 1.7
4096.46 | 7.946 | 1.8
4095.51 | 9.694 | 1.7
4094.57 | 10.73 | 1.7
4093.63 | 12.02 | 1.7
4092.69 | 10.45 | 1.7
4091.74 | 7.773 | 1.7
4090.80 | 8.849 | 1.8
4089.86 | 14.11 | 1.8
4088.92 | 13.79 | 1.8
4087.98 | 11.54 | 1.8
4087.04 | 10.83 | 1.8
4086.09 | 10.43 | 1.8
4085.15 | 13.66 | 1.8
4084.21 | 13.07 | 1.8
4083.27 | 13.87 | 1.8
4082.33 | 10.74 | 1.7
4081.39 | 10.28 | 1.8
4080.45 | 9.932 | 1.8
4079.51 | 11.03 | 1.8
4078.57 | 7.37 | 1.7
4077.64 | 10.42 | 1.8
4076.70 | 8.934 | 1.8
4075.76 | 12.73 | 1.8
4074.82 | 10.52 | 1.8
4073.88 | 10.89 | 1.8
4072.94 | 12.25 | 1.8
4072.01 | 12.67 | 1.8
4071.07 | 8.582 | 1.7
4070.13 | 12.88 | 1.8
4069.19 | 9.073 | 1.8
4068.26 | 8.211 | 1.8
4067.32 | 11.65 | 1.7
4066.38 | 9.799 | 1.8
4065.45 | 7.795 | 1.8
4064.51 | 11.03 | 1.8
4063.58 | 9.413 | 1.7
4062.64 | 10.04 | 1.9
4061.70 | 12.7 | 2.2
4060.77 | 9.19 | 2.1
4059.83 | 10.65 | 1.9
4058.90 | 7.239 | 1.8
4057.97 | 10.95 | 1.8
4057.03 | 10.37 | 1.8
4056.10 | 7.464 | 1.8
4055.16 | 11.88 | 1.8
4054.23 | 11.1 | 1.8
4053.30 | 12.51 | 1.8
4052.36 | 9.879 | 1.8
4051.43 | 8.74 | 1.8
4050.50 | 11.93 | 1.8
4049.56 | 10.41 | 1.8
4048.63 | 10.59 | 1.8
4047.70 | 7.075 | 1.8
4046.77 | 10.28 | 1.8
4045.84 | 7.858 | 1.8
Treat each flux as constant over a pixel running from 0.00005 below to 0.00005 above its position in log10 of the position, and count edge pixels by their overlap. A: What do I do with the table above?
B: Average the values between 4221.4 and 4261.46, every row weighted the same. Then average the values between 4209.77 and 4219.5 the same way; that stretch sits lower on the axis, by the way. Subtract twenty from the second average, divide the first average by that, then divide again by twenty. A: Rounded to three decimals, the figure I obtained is -0.078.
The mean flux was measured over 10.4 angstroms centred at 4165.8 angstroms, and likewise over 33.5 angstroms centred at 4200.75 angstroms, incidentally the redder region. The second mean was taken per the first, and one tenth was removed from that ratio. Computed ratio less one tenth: 0.89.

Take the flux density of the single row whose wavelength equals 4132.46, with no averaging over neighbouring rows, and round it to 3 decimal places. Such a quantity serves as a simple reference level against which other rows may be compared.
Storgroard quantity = 12.990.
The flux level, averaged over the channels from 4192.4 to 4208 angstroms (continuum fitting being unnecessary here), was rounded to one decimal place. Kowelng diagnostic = 11.2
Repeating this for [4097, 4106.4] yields 9.3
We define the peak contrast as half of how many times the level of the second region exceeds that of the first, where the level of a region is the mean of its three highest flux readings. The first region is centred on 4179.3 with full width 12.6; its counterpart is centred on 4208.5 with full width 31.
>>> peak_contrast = 0.564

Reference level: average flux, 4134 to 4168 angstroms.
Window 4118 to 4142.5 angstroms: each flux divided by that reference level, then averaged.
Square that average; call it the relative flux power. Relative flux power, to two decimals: 1.05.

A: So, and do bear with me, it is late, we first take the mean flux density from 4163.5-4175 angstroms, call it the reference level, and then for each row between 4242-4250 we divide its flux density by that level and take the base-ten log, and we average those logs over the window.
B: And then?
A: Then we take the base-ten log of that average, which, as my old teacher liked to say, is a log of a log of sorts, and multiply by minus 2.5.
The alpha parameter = 3.0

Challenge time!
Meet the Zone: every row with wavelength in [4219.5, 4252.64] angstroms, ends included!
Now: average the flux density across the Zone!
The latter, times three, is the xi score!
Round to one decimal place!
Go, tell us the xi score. 35.7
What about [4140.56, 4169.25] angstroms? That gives 32.2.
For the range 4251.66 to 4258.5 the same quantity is 33.3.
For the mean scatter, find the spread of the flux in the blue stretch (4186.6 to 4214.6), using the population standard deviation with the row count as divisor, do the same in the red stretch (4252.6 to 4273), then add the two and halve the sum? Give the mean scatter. 1.48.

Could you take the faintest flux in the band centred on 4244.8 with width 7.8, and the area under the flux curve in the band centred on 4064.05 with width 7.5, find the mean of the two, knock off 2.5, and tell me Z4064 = 41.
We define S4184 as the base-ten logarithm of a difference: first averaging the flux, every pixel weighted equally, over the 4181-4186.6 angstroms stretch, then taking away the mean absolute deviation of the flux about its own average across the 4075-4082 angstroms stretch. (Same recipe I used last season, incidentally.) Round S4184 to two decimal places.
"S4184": 1.03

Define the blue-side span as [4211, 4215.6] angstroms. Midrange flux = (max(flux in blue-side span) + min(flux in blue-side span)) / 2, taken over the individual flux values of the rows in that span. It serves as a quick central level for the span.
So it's 12.6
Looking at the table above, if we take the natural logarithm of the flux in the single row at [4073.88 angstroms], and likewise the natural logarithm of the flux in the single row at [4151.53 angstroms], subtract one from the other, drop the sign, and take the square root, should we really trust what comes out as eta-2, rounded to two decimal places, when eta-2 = 0.26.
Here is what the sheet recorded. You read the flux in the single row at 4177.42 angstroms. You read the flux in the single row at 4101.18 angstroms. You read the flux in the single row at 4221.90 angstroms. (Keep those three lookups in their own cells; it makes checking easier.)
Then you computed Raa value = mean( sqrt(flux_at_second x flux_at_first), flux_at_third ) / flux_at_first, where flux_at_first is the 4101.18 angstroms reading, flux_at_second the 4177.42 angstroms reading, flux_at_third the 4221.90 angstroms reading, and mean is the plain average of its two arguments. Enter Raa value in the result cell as 1.37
